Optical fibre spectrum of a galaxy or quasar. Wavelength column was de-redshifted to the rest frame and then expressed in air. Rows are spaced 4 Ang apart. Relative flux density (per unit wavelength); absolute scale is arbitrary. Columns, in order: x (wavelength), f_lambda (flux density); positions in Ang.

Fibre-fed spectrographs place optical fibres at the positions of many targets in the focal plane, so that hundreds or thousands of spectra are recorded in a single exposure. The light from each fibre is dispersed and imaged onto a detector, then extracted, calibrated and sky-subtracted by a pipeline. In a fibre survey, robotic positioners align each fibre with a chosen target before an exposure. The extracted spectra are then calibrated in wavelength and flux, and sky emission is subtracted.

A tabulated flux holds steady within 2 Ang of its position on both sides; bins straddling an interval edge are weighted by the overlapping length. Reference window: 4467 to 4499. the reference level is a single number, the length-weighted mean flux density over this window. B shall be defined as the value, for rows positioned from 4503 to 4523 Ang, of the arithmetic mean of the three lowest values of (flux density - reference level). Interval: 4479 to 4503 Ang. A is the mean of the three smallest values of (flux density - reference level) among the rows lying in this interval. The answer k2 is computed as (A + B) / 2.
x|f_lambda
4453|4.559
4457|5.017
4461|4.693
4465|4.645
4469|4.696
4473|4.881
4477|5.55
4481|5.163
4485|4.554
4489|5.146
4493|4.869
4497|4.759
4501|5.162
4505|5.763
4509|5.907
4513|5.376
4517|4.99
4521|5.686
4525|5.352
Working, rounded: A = -0.22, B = 0.4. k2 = 0.1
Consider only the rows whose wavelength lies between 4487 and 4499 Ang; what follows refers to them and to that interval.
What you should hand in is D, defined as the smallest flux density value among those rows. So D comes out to 4.759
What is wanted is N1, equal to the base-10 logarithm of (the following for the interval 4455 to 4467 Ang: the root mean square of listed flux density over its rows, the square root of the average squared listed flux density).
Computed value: 0.68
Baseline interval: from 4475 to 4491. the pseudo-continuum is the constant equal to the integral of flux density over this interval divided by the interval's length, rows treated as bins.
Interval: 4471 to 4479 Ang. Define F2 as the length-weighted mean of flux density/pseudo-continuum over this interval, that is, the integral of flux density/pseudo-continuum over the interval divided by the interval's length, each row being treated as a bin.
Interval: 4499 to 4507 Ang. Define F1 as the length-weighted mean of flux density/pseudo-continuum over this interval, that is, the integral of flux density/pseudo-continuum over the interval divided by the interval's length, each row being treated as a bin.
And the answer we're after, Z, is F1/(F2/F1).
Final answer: 1.12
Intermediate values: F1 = 1.07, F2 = 1.022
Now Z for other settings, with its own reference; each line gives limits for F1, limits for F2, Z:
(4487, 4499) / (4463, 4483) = 0.95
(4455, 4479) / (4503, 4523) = 0.85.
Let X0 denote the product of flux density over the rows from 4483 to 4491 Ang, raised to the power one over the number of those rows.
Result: 4.84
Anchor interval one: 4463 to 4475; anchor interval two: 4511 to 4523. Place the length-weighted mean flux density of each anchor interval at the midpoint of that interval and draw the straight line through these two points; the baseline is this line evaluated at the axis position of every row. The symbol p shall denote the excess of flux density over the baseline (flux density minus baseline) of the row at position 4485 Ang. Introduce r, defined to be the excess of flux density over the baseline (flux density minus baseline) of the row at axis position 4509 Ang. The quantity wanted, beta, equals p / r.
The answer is -1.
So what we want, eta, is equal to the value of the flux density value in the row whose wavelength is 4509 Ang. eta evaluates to 5.907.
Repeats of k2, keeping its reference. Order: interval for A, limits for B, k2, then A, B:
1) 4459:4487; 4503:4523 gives 0.0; -0.32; 0.4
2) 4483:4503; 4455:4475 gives -0.2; -0.22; -0.3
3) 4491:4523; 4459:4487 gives -0.2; -0.08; -0.3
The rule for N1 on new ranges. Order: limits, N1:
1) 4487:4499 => 0.69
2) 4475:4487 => 0.71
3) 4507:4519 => 0.74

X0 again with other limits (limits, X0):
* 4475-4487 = 5.07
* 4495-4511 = 5.38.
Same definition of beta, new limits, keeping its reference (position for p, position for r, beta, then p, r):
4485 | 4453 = -18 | -0.4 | 0.02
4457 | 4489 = 3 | 0.4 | 0.15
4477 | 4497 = -2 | 0.7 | -0.34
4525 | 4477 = 0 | -0.1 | 0.71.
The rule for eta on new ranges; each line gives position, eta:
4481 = 5.163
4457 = 5.017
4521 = 5.686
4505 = 5.763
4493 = 4.869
